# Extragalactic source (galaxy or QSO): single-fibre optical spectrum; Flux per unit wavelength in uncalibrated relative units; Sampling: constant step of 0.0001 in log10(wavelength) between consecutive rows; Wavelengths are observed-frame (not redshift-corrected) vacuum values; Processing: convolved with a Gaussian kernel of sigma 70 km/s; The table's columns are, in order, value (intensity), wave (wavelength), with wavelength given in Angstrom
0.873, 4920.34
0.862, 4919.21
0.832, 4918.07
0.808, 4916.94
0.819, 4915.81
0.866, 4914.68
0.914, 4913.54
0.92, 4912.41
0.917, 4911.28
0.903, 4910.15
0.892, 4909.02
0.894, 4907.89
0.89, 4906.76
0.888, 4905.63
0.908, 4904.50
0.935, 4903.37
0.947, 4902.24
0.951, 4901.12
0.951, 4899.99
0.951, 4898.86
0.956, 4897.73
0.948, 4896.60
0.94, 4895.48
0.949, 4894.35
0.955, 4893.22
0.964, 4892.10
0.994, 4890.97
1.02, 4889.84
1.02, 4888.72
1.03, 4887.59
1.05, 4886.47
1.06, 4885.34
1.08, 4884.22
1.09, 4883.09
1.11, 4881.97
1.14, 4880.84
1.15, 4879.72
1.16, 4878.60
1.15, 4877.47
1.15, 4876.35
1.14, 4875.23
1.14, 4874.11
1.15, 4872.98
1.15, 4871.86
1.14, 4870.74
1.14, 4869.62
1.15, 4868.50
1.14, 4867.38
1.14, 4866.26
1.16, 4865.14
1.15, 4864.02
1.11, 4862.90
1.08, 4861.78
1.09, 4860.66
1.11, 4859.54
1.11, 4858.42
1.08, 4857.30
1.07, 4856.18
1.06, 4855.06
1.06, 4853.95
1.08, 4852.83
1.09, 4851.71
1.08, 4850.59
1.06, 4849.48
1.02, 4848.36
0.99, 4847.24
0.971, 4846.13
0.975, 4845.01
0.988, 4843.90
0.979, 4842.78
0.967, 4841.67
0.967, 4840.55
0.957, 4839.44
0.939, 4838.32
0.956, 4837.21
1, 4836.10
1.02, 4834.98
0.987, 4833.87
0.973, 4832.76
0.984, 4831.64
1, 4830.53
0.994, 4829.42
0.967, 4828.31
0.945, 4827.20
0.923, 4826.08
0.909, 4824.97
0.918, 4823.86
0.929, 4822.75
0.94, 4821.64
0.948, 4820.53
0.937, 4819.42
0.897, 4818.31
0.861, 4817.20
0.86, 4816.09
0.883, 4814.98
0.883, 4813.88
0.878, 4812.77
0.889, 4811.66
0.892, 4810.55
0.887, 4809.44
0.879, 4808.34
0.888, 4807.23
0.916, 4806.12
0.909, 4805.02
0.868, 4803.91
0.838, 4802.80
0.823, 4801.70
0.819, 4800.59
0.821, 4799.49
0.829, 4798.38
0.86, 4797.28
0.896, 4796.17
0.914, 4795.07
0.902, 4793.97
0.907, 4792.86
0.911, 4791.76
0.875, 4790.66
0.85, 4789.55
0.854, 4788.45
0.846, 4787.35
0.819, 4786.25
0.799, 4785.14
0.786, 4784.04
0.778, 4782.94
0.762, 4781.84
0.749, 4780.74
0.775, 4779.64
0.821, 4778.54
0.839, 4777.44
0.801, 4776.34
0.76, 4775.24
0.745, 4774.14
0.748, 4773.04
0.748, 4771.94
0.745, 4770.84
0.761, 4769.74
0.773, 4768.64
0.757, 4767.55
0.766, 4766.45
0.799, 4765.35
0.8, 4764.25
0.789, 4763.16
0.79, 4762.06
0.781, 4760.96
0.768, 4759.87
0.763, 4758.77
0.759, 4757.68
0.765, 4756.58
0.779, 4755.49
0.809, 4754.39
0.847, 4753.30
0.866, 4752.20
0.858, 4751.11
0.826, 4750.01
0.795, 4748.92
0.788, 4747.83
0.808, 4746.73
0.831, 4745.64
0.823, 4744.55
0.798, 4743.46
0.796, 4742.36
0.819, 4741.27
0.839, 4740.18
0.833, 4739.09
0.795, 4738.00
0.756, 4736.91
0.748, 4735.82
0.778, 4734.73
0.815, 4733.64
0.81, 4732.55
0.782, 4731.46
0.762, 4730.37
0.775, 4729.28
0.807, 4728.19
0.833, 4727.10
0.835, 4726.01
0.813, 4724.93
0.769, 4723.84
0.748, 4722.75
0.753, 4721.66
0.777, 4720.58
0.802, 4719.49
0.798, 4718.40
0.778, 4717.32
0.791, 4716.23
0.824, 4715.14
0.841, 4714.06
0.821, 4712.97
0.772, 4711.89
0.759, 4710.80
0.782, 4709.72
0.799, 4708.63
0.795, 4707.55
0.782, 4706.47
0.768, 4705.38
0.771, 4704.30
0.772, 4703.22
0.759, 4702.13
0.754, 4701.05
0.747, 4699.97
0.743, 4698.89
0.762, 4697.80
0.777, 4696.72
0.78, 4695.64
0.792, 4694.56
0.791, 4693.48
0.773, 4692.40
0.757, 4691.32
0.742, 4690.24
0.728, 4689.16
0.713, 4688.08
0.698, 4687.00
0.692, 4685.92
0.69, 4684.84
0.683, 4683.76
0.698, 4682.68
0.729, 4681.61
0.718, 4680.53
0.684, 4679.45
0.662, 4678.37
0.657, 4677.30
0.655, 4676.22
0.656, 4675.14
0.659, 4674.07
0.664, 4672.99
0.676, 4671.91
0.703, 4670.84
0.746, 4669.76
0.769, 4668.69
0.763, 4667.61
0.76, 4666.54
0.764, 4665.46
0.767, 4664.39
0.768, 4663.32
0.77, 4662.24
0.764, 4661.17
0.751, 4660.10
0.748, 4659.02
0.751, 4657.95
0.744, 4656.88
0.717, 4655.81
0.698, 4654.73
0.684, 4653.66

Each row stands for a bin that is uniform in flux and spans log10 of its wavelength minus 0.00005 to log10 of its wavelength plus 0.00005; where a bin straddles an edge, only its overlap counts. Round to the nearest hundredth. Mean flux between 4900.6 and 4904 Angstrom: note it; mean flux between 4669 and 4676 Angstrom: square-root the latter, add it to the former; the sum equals 1.77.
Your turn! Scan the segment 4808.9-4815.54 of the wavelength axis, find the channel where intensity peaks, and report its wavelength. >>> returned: 4810.55 Angstrom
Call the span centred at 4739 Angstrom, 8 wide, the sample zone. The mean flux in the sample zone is 0.80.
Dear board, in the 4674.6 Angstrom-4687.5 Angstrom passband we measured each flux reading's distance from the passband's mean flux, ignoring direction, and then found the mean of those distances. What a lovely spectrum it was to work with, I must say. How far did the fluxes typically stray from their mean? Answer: 0.019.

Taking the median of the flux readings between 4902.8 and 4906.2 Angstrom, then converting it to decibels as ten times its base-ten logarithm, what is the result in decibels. -0.42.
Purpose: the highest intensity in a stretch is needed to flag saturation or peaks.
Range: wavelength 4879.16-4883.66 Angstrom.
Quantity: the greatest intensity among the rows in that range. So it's 1.15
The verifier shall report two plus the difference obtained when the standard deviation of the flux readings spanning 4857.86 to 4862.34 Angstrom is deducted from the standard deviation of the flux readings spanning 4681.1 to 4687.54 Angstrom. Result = 2.00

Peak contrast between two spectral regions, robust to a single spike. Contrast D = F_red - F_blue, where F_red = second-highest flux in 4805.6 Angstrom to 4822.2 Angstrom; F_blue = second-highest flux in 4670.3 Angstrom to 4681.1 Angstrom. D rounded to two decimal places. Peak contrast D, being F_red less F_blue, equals 0.24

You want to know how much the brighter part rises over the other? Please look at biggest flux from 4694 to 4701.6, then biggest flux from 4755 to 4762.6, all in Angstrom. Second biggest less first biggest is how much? 0.00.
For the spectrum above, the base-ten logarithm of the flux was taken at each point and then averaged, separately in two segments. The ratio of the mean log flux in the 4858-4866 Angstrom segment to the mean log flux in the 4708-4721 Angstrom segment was -0.5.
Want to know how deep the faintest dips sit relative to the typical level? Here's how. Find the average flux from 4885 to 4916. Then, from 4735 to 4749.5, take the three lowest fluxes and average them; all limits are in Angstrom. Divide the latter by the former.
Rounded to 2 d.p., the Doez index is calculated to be 0.81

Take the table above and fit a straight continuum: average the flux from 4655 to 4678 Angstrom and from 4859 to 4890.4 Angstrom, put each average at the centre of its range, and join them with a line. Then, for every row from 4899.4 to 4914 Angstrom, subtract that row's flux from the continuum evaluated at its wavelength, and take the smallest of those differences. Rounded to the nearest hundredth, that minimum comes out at 0.21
